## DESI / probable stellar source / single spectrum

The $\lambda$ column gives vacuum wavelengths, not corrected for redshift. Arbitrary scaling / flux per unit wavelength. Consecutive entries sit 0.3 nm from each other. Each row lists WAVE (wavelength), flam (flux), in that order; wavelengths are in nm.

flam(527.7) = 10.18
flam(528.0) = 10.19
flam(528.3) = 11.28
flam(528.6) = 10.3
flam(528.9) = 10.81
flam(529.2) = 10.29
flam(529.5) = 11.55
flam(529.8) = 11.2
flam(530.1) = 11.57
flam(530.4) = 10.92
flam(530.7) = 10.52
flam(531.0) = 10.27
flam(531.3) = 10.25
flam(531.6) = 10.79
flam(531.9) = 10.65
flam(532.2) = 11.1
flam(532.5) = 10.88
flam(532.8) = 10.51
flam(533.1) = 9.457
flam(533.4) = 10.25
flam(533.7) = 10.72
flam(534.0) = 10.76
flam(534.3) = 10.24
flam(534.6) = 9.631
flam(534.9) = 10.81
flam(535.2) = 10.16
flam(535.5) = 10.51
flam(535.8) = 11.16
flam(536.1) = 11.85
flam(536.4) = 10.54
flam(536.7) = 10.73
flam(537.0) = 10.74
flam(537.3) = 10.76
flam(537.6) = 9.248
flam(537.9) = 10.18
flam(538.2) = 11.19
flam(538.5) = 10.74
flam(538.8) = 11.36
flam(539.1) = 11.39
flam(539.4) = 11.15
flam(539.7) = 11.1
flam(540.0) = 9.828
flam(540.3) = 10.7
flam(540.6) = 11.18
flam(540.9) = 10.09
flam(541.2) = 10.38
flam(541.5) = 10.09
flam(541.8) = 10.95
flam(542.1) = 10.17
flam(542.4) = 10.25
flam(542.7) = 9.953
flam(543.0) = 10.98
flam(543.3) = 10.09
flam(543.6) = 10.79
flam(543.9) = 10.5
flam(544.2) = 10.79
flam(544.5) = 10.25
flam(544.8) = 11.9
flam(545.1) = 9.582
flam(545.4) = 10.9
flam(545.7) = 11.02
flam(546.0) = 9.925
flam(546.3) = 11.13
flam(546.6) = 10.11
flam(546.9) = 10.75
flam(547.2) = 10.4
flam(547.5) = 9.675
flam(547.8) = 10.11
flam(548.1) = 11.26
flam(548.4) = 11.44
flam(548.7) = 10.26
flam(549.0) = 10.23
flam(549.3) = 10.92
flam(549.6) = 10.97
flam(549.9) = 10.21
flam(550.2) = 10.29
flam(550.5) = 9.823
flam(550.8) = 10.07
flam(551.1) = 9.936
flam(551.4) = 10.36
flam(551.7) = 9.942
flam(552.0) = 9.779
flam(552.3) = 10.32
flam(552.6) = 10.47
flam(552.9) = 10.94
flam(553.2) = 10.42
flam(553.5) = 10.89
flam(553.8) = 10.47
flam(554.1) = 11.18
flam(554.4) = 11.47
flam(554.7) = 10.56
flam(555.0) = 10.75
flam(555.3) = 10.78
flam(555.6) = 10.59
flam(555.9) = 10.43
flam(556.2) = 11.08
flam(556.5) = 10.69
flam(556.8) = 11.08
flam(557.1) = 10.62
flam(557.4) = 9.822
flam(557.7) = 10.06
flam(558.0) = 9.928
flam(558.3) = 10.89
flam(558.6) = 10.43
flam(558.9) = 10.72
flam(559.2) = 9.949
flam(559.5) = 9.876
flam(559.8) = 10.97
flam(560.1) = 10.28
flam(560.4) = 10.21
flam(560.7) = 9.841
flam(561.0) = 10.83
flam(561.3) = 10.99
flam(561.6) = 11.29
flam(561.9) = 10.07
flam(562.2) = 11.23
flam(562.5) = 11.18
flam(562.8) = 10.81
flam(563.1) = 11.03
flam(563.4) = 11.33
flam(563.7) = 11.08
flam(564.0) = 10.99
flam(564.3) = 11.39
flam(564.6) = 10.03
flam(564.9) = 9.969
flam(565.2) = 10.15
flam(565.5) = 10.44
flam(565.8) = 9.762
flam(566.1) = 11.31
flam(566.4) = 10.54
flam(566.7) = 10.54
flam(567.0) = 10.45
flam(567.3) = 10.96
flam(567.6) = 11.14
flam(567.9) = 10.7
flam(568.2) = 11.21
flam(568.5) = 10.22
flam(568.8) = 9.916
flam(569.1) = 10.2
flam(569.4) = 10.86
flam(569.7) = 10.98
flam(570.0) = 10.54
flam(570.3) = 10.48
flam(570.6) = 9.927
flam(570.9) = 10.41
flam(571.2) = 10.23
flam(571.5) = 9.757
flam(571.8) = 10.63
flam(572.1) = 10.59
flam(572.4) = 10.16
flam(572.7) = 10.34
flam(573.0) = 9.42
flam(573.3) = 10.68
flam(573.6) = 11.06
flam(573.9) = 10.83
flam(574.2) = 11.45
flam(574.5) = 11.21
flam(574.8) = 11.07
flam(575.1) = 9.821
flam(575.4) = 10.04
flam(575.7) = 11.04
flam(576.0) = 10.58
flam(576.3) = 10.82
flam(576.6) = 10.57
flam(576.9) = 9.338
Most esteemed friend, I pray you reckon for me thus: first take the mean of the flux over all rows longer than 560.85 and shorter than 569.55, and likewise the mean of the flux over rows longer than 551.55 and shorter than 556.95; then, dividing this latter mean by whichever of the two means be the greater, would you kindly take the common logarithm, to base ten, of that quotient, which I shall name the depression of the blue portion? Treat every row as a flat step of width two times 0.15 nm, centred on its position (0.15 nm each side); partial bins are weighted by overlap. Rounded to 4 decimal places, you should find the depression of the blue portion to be -0.0022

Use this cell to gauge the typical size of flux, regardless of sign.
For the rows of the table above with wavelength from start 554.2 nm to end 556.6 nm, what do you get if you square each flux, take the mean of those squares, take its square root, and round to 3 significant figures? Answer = 10.8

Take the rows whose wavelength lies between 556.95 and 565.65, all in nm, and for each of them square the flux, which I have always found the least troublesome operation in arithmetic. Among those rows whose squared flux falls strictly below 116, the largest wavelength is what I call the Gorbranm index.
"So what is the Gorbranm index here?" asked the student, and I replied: 565.5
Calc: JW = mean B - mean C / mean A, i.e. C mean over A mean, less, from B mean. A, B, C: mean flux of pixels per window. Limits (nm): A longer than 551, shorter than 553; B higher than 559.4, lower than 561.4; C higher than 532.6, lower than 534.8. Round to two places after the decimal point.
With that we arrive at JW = 9.43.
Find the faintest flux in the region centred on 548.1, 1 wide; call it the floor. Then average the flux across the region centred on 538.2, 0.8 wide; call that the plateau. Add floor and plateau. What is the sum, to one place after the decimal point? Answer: 20.8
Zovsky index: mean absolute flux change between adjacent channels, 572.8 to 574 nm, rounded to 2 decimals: 0.62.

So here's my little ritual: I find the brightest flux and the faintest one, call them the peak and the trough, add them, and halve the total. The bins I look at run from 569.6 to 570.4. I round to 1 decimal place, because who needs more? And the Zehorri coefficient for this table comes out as 10.7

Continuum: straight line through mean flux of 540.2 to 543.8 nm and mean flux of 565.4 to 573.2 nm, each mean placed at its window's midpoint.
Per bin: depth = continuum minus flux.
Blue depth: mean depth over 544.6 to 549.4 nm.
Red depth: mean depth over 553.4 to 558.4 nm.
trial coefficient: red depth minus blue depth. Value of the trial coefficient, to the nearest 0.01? -0.07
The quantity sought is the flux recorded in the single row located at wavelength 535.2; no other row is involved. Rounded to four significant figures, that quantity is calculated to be 10.16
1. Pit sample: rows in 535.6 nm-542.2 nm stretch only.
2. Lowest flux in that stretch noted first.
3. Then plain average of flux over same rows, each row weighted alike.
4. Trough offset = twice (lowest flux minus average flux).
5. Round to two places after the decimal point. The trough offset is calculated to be -2.92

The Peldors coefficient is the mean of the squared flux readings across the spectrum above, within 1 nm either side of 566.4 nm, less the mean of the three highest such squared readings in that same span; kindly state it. -8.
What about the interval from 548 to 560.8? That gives -19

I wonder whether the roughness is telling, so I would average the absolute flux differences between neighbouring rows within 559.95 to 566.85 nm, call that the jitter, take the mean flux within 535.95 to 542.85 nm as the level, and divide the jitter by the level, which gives 0.046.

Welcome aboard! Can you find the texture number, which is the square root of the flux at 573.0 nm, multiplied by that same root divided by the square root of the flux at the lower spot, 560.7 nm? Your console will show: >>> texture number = 3.00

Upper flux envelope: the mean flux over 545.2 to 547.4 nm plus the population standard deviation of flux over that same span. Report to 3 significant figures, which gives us 11.0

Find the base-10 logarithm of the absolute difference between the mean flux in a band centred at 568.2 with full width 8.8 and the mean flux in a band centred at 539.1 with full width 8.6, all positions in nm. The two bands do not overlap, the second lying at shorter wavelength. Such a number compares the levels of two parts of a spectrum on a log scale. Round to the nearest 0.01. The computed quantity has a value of -0.88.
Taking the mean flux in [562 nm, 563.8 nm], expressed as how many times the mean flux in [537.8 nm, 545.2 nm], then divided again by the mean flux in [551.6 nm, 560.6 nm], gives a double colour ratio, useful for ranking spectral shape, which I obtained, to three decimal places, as 0.099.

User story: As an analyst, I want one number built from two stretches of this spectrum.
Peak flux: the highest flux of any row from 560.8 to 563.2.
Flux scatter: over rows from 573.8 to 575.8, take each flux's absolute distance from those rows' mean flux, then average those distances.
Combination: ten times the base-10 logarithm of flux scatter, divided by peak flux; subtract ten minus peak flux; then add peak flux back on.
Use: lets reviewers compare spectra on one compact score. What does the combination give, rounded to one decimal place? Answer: 12.3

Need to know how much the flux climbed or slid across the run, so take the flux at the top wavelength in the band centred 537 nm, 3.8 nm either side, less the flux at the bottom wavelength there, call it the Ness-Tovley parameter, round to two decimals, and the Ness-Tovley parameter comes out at 0.93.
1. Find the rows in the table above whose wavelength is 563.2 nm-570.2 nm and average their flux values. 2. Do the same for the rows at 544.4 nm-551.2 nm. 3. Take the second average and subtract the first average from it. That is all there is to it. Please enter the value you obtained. -0.15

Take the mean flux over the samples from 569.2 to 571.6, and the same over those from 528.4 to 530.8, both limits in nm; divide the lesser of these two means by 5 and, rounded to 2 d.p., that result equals 2.08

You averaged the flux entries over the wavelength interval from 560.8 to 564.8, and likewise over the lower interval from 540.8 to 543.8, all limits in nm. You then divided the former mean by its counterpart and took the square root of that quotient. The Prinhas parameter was 1.03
